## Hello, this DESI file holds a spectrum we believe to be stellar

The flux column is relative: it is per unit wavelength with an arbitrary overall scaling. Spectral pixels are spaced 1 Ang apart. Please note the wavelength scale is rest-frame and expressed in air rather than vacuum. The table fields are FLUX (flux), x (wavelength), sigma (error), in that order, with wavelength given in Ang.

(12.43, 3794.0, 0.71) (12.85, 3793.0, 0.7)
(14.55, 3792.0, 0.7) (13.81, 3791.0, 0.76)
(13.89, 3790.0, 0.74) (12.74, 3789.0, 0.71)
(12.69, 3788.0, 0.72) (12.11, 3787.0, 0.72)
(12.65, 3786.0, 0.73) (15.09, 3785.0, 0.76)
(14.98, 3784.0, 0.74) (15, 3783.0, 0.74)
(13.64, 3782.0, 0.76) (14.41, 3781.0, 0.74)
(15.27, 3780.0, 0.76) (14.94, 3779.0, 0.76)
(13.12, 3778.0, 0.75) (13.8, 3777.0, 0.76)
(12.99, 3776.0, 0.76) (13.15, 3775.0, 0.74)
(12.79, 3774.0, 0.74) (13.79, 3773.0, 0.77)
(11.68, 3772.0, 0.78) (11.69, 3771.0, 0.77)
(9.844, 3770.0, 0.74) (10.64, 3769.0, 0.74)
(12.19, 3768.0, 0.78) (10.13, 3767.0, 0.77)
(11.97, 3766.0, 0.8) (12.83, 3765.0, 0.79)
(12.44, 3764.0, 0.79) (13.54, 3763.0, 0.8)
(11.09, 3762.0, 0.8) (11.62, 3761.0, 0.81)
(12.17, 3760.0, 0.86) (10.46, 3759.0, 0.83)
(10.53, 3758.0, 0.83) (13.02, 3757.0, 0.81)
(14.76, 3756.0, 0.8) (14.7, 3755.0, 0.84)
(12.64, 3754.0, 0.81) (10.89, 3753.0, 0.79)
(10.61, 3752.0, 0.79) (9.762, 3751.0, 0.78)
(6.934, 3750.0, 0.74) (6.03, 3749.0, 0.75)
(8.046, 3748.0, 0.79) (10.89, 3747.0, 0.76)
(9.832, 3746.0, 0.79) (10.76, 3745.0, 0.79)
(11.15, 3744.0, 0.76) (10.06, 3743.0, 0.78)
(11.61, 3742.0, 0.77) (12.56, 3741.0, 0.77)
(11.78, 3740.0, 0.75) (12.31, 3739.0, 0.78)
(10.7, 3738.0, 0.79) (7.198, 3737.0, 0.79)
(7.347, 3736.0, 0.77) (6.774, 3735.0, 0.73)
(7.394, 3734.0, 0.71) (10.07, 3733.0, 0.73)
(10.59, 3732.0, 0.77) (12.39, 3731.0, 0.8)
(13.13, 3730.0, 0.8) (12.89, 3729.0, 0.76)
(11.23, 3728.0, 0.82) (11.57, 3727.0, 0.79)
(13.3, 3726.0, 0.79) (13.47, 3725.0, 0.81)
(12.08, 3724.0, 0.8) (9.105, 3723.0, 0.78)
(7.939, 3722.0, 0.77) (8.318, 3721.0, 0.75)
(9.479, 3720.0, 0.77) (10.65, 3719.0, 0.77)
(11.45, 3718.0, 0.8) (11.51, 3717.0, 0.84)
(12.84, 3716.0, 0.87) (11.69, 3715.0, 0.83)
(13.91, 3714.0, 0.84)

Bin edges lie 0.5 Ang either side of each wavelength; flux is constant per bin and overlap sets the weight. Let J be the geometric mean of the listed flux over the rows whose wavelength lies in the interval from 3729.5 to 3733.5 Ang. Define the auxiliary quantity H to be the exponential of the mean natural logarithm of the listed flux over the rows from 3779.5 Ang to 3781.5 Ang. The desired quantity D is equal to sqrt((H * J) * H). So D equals 50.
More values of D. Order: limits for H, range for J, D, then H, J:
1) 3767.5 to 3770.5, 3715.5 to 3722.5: 35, 10.8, 10.2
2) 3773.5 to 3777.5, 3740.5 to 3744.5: 44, 13.2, 11.3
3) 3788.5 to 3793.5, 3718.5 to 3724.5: 42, 13.6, 9.5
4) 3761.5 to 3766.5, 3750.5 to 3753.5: 40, 12.3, 10.4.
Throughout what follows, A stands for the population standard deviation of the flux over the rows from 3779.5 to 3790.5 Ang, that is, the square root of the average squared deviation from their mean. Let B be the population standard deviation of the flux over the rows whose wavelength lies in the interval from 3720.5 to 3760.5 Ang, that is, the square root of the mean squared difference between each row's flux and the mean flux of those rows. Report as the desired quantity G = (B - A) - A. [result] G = 0.0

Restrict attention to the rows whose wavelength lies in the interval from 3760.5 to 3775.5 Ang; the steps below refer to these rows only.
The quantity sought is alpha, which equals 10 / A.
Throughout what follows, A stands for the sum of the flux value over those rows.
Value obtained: 0.056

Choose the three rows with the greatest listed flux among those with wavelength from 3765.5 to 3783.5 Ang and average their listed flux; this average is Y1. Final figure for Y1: 15.1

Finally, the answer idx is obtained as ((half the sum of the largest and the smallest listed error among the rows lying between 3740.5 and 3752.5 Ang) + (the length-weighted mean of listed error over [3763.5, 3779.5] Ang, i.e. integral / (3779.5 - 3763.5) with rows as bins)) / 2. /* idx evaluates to 0.765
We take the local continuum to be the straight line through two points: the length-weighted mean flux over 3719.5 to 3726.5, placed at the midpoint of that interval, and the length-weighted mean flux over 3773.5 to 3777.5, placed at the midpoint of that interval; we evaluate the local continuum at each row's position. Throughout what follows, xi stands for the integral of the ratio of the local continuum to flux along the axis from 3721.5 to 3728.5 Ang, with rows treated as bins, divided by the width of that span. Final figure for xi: 0.98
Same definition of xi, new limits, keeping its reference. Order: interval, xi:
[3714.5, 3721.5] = 0.97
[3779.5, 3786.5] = 0.94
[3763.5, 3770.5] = 1.13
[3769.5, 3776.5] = 1.07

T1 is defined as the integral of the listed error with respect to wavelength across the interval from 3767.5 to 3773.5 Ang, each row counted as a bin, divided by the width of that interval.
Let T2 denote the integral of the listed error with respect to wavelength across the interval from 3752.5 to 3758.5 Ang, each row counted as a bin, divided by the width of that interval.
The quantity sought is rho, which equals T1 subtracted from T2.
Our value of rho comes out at 0.050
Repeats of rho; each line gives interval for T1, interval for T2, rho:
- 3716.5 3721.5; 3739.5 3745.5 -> -0.016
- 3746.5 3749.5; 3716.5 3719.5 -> 0.037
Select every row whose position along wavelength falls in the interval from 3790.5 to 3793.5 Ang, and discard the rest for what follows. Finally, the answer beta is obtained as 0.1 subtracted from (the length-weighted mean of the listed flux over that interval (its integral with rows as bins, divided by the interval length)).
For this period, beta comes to 13.6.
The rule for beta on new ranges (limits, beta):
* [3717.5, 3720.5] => 10.4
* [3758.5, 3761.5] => 11.3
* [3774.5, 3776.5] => 13.0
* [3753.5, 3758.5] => 13.0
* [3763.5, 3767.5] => 11.7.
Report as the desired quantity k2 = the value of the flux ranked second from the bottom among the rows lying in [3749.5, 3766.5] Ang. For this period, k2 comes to 9.762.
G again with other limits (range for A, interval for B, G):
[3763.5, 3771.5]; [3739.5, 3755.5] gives 0.0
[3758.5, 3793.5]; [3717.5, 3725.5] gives -1.0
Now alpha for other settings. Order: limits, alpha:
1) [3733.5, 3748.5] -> 0.067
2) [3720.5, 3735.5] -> 0.062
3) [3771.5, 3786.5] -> 0.048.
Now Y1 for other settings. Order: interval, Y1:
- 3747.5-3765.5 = 14.3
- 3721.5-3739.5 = 13.3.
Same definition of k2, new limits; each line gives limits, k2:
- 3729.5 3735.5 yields 7.394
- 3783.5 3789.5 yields 12.65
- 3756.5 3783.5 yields 10.13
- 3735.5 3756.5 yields 6.934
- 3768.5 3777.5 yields 10.64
